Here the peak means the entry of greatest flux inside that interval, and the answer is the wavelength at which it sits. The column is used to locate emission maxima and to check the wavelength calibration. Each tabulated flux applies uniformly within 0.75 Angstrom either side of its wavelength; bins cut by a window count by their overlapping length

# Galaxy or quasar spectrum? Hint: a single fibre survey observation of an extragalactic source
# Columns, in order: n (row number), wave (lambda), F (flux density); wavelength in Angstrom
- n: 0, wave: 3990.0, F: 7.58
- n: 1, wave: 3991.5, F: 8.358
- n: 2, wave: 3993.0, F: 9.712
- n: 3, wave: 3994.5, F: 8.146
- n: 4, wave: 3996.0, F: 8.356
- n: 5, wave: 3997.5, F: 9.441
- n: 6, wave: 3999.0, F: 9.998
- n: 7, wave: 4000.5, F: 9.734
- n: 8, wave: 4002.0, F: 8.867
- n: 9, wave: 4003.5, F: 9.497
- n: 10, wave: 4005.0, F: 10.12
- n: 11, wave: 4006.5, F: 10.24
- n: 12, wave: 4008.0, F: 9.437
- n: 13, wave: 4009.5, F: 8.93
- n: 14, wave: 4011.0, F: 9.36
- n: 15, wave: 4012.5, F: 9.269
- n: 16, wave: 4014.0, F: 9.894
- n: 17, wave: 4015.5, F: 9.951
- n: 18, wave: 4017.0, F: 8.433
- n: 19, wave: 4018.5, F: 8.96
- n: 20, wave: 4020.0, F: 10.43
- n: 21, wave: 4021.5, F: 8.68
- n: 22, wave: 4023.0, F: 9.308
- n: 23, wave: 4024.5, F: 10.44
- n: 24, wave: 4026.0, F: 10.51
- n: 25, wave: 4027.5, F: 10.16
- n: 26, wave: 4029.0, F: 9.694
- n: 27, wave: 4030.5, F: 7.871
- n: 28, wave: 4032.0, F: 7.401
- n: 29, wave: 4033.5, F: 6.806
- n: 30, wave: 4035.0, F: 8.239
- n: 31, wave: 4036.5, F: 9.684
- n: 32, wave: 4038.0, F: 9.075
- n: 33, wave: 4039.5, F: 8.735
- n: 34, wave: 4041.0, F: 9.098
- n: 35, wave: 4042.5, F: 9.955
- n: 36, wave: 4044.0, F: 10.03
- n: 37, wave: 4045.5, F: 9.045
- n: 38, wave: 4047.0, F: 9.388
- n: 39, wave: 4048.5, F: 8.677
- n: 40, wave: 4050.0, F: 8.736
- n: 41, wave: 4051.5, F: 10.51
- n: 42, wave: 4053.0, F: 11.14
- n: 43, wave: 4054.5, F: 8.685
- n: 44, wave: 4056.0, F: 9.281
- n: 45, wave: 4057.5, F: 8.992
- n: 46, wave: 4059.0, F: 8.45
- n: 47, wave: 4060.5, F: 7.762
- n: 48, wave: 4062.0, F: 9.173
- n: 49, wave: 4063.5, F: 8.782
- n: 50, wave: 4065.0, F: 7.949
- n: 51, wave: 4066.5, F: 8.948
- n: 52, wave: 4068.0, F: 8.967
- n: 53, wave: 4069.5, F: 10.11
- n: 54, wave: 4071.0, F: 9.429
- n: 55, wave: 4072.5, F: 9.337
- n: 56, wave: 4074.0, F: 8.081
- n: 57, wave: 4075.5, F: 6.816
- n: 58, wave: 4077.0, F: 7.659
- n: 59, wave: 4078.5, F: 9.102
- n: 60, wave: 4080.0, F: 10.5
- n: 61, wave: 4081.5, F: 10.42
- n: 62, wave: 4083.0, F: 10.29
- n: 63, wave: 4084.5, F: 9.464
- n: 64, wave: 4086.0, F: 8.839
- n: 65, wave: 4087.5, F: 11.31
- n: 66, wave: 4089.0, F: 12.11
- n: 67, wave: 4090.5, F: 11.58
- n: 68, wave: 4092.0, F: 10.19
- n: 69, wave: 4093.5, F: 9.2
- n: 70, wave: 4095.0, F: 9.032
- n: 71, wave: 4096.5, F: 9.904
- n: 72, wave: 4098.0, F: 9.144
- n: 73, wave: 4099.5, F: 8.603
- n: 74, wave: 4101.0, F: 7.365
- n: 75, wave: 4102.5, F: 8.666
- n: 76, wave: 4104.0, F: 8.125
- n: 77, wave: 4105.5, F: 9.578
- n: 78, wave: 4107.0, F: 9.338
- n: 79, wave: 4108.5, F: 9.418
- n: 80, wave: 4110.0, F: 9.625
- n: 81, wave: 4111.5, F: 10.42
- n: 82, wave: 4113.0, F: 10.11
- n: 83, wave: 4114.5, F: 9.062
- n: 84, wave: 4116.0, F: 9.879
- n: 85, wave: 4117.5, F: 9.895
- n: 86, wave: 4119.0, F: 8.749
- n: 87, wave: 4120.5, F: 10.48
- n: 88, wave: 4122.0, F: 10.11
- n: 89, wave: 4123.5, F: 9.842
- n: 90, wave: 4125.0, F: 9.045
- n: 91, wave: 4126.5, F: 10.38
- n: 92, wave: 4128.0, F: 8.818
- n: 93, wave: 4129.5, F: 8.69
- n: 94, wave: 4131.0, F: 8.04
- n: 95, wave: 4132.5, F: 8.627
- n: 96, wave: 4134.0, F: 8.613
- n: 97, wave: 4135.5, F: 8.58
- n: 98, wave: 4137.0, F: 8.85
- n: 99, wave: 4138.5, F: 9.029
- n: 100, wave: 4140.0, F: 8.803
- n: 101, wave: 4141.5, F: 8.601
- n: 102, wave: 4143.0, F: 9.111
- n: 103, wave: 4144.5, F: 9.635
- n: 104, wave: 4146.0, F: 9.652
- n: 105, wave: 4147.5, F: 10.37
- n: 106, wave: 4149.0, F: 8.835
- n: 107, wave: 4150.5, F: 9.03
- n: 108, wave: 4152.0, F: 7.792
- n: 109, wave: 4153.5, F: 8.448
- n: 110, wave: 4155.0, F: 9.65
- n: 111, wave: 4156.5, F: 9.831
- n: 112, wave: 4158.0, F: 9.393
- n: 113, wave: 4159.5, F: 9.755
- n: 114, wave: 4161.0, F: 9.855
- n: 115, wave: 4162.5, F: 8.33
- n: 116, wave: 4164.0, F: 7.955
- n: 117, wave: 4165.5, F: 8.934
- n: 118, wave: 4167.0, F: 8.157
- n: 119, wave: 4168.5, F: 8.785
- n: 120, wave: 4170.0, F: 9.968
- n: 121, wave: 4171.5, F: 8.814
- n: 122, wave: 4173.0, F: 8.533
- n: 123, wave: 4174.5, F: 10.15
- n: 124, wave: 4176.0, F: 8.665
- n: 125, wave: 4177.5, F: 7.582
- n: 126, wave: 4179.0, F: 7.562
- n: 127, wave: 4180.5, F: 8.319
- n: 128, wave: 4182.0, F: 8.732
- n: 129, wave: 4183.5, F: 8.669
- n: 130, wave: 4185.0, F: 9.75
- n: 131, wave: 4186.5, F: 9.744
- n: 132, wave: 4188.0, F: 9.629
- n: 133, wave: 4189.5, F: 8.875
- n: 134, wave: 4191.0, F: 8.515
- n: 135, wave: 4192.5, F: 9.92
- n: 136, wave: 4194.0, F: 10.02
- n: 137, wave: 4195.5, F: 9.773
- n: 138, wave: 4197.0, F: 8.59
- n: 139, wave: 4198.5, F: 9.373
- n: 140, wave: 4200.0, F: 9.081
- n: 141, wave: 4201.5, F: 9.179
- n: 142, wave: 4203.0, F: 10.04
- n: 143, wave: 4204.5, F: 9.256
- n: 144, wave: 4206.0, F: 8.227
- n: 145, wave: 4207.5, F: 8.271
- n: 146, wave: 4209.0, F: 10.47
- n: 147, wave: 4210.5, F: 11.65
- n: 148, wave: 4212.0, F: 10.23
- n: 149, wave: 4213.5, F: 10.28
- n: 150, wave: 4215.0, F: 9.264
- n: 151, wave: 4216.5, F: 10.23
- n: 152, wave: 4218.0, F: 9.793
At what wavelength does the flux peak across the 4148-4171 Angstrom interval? 4170.0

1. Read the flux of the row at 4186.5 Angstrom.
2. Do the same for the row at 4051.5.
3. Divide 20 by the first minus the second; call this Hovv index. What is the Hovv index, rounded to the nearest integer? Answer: -26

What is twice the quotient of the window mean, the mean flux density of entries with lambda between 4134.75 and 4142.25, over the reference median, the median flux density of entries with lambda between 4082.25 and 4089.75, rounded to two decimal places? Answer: 1.71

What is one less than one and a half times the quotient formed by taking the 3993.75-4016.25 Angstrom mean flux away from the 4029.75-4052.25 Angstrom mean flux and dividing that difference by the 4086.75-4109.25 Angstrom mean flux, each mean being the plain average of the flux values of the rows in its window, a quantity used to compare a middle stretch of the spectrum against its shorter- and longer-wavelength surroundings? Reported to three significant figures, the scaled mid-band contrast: -1.08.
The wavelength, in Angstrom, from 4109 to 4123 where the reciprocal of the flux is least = 4120.5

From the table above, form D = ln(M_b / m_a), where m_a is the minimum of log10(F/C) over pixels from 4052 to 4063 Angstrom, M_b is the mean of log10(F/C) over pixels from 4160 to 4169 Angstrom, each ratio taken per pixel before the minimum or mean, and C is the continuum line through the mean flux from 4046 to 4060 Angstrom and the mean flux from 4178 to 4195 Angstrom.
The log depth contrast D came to -1.3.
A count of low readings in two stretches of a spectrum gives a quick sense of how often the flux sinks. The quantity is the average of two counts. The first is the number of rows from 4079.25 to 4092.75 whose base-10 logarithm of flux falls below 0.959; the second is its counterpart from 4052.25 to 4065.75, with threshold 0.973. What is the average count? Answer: 4.5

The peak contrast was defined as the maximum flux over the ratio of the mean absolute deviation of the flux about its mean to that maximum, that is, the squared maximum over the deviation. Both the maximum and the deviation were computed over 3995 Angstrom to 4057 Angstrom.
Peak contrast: 183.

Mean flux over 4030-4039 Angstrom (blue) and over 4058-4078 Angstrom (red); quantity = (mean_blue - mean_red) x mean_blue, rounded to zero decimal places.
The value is -3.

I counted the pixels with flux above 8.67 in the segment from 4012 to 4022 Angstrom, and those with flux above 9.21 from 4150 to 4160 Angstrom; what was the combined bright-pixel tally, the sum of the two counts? 10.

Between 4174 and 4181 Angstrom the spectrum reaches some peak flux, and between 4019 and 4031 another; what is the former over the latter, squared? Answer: 0.93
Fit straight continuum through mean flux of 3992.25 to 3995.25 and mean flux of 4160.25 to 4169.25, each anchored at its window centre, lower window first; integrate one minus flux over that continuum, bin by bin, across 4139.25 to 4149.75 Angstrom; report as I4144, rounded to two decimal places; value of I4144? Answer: -0.71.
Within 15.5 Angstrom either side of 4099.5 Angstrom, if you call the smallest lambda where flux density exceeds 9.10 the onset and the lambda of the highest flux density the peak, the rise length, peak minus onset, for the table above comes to 4.5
